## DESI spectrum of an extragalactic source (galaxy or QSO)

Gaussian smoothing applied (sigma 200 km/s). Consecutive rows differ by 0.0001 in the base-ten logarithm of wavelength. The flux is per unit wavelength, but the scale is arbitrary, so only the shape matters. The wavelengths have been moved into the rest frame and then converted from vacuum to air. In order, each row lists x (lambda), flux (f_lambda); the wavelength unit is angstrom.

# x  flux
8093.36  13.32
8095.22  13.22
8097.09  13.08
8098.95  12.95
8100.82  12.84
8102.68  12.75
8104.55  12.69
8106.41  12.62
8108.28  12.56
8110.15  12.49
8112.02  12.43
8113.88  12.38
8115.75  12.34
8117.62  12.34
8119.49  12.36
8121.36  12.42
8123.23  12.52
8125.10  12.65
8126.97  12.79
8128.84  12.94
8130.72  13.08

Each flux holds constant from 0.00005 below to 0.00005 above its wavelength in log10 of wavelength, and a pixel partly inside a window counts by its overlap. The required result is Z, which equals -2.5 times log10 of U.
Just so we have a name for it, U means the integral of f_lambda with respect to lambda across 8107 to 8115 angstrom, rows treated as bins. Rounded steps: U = 100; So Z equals -5.00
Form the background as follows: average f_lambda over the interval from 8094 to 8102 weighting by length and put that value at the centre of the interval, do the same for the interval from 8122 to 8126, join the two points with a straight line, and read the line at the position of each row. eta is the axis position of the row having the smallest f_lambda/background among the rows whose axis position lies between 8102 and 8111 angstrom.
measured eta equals 8110.15 angstrom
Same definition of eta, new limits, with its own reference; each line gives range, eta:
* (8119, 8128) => 8119.49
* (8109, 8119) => 8115.75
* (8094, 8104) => 8102.68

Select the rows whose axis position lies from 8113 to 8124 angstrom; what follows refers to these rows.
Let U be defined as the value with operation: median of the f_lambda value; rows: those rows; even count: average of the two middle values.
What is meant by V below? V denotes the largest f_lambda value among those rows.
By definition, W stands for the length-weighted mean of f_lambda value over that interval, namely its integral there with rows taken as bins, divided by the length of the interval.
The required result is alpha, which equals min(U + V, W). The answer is 12.4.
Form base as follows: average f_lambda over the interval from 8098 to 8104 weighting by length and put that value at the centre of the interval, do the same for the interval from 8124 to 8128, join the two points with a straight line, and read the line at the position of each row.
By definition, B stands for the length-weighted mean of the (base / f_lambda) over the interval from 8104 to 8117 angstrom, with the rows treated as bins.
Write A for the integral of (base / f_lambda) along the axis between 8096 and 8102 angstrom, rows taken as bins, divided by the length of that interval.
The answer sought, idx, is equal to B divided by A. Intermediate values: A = 0.99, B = 1.02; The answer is 1.03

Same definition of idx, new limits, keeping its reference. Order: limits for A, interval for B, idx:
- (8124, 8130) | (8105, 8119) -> 1.03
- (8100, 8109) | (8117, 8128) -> 1.01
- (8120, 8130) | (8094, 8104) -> 0.99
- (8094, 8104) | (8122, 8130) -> 1.01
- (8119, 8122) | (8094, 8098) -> 0.95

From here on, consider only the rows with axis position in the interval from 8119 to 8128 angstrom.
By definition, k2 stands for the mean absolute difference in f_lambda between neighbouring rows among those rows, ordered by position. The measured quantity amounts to 0.11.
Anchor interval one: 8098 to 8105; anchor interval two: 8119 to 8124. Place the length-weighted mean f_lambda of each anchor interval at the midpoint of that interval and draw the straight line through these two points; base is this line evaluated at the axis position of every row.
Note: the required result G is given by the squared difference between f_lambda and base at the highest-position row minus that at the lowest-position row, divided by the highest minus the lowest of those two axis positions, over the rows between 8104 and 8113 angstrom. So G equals 0.004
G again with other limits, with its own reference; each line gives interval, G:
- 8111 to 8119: -0.001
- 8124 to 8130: 0.089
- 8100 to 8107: 0.002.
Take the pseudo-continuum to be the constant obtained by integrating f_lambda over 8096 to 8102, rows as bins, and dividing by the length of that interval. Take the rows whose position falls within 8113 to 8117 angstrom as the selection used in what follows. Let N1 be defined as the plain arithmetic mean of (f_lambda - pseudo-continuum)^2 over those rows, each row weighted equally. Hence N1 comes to 0.35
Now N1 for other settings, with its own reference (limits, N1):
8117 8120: 0.36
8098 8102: 0.01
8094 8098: 0.04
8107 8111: 0.18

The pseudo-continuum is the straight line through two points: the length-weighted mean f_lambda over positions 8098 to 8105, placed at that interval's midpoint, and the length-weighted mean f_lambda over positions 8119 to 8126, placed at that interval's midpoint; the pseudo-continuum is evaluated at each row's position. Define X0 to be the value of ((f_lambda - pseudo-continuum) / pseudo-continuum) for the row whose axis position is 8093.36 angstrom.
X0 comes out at 0.029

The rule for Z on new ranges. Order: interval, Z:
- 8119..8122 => -3.93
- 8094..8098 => -4.30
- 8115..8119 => -4.23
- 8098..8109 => -5.37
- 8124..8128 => -4.27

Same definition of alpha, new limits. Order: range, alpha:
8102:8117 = 12.5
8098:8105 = 12.8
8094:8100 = 13.1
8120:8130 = 12.7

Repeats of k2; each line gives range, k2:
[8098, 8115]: 0.07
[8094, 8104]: 0.12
